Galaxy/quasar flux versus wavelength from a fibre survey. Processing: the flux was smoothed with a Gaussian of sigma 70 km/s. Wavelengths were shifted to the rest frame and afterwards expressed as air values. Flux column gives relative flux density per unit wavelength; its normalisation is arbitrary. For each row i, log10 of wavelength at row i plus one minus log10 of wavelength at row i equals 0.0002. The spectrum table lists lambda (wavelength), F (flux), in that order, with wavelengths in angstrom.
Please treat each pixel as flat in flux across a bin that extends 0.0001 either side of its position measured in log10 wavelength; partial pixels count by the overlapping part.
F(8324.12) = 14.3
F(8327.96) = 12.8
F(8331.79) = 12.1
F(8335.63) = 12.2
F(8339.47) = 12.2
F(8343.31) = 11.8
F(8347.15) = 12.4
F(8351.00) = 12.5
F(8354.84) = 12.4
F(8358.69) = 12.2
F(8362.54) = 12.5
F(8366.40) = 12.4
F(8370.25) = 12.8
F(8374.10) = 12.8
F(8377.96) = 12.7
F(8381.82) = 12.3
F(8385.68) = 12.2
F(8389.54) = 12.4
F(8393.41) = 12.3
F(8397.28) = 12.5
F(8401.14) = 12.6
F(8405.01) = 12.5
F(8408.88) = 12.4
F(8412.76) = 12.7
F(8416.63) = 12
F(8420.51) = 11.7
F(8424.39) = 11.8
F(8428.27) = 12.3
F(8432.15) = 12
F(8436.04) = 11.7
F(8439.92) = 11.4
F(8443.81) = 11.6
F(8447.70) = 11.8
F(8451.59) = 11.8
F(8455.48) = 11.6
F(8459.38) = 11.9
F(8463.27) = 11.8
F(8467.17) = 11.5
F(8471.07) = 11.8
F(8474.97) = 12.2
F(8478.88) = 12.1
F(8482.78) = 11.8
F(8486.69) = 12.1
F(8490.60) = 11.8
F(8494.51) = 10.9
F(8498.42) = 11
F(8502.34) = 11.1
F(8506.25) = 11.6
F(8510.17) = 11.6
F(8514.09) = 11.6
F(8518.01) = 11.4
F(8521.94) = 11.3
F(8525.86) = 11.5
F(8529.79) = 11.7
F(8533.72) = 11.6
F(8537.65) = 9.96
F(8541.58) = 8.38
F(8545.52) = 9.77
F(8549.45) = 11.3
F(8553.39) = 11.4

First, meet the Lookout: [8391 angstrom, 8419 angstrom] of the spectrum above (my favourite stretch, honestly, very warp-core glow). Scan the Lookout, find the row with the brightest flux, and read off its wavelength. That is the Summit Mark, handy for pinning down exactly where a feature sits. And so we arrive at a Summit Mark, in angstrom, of 8412.76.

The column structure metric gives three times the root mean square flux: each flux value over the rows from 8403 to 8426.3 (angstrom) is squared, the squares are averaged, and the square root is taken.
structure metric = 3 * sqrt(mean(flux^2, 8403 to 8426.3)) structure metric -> 36.6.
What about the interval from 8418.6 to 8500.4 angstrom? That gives 35.2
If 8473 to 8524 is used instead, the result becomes 34.8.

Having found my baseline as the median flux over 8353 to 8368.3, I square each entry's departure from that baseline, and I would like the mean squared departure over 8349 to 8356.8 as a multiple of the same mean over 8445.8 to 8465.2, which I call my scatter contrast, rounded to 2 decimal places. 0.01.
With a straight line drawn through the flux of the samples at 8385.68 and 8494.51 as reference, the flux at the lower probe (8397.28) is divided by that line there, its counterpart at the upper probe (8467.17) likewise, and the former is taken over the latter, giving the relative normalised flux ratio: 1.01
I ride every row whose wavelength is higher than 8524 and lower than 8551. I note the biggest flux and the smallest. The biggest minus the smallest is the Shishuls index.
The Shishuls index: 3.3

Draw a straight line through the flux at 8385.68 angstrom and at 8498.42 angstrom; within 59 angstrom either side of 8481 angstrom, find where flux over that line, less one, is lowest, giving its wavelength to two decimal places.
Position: 8537.65 angstrom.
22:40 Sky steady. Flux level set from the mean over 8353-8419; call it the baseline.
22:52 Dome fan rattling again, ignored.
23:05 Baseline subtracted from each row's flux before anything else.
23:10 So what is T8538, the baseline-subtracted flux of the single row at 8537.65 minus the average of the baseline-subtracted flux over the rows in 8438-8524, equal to -1.7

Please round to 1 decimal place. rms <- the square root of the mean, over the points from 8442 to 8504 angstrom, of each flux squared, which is 11.7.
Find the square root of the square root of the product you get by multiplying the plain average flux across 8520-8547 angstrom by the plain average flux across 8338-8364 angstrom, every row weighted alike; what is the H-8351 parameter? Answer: 3.38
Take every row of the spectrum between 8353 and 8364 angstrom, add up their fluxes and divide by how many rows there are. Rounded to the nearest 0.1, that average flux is 12.4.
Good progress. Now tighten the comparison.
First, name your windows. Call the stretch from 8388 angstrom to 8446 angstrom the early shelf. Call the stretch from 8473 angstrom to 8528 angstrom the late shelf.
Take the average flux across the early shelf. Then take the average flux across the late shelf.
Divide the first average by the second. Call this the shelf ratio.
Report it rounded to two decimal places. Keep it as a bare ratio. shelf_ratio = 1.05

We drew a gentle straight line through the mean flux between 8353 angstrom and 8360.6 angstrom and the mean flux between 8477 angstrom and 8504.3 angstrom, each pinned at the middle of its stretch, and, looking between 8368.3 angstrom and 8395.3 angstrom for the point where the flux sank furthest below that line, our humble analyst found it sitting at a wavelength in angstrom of 8385.68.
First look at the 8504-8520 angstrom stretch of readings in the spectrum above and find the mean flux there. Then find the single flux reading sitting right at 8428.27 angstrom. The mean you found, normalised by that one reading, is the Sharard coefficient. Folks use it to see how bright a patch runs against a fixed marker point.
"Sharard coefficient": 0.94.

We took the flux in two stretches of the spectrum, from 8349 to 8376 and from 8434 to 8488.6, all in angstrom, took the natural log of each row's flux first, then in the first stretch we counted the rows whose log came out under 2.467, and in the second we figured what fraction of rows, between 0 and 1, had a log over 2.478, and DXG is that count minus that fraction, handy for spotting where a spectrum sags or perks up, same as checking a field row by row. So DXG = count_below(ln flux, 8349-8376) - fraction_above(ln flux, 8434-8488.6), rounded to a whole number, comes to 0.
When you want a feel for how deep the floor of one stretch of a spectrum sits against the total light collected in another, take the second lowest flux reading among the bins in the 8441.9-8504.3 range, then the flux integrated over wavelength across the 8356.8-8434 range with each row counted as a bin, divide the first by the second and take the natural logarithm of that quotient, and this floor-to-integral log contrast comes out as -4.46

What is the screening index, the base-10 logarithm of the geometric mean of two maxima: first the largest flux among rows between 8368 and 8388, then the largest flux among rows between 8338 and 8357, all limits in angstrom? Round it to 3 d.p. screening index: 1.102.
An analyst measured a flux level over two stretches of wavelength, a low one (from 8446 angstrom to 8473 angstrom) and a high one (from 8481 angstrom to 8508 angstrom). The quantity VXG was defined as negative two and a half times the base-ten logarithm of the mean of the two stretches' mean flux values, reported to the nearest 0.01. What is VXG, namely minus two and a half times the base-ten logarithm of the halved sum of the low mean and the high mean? -2.66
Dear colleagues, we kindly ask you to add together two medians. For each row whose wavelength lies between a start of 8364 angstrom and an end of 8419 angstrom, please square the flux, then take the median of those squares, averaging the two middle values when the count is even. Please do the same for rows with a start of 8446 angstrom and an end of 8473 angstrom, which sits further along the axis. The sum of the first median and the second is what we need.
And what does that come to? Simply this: 294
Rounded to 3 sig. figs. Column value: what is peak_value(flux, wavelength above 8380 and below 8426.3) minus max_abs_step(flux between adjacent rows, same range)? 12.0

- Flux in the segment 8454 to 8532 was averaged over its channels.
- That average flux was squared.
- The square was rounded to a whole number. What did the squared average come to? 135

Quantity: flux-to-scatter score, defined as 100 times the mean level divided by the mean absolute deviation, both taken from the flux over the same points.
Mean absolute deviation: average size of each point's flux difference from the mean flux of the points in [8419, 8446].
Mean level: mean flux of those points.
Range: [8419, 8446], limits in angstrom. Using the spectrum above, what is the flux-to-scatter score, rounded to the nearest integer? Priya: 5553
